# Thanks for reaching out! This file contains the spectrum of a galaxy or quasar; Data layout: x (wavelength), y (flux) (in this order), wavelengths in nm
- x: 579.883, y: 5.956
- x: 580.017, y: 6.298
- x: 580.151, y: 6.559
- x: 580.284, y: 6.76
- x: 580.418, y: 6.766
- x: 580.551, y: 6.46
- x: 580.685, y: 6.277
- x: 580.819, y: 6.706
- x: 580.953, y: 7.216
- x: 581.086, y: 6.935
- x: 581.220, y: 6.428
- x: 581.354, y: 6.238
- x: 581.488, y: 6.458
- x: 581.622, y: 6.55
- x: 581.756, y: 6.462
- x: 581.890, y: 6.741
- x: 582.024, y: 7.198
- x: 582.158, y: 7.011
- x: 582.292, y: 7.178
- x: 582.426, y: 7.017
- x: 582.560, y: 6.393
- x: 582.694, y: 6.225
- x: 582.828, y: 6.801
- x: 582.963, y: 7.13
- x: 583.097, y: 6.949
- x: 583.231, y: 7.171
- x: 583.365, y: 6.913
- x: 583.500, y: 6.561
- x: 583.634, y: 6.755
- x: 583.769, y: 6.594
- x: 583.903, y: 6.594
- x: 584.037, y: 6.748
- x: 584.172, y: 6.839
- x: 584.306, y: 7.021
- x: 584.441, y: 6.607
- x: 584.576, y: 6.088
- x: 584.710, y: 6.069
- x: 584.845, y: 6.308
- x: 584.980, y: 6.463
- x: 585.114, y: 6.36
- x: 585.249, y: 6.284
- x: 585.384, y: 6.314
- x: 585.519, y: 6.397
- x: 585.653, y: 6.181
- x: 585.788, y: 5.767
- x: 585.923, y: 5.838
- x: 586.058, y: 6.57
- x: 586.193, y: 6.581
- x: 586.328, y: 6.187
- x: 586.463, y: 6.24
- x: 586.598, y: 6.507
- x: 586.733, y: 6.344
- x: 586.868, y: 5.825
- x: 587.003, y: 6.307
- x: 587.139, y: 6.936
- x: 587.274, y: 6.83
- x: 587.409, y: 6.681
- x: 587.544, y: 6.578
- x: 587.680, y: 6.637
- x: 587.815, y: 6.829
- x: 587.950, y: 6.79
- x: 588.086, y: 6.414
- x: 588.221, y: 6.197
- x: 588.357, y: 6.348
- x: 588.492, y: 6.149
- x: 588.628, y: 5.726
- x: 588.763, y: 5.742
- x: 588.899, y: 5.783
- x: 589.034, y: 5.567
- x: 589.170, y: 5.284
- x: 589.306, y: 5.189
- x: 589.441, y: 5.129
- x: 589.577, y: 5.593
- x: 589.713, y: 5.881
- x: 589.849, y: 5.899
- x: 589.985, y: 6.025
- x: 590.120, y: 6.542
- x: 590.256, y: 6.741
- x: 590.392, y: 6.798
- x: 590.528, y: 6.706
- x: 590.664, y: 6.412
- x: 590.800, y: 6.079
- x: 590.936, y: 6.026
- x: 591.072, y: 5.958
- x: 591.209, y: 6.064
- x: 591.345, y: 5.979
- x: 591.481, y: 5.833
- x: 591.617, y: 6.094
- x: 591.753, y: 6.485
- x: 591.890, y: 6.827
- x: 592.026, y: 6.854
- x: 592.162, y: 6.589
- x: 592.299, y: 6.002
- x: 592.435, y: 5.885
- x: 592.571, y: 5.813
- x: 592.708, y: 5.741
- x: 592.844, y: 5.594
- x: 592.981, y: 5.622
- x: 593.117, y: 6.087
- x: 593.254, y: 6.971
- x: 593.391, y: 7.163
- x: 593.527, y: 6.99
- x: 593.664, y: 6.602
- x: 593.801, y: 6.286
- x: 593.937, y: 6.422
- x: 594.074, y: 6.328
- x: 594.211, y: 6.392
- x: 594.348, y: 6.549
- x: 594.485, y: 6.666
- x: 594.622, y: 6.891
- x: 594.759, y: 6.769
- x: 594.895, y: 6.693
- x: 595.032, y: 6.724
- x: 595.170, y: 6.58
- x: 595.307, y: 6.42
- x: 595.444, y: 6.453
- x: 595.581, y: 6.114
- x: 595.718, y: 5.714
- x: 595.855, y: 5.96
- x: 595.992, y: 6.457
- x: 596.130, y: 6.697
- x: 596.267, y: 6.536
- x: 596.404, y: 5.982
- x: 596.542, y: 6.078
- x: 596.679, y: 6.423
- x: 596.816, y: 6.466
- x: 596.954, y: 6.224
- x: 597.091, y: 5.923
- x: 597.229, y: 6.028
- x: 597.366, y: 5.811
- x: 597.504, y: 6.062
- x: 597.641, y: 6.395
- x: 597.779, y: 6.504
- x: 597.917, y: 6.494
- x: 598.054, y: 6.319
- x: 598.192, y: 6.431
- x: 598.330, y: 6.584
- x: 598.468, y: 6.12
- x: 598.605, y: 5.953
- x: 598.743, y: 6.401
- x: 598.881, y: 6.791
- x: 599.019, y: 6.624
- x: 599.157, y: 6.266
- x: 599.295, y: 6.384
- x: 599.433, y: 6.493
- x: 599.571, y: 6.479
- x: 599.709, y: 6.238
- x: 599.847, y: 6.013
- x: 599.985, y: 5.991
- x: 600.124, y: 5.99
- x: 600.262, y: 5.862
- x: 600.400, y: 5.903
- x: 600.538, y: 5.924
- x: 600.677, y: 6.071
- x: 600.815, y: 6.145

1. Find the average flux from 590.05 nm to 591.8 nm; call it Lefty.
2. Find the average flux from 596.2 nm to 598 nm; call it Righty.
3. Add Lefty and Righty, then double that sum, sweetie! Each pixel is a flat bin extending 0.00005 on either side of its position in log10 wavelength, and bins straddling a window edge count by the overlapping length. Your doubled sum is 25.0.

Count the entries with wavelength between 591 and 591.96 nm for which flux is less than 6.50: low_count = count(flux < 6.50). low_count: 6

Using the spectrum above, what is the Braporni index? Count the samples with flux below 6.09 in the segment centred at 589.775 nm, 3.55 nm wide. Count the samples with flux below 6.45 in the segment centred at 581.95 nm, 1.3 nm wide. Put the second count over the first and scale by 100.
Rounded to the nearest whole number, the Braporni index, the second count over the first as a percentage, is 12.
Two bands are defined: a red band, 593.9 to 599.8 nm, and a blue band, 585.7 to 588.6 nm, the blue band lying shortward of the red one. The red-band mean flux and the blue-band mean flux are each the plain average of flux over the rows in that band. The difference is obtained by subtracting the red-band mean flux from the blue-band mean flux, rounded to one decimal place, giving 0.0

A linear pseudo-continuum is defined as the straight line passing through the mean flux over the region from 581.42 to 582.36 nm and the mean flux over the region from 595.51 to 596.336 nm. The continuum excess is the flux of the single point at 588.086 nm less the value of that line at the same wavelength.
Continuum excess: -0.14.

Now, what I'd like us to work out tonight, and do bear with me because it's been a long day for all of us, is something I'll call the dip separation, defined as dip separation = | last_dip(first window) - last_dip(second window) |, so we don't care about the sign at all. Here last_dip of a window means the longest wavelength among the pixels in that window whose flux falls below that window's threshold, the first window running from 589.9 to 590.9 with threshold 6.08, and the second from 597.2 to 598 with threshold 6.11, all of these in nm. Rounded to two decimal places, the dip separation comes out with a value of 6.70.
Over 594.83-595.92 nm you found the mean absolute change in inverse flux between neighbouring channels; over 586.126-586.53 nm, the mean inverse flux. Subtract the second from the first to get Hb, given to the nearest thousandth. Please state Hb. -0.153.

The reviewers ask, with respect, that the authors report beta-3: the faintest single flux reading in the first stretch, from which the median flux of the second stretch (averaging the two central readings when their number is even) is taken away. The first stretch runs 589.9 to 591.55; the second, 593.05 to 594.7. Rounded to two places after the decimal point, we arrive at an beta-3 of -0.74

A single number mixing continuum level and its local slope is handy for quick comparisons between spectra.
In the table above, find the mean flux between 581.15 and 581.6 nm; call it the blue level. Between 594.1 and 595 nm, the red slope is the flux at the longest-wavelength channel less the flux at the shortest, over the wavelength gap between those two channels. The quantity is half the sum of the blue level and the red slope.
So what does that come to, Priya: 3.4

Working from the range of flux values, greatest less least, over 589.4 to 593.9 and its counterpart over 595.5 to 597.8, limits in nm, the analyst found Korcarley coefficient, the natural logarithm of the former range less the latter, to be 0.0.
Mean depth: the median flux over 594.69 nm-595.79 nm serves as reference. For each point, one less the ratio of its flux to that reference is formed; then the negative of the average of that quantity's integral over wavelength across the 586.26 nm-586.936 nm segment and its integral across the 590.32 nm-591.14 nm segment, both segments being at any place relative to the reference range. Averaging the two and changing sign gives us -0.027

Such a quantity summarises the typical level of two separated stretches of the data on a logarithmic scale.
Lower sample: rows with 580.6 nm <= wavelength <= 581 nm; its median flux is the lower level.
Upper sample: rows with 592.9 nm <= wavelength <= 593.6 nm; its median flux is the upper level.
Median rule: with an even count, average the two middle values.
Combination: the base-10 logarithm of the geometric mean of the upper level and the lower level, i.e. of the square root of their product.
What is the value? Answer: 0.835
